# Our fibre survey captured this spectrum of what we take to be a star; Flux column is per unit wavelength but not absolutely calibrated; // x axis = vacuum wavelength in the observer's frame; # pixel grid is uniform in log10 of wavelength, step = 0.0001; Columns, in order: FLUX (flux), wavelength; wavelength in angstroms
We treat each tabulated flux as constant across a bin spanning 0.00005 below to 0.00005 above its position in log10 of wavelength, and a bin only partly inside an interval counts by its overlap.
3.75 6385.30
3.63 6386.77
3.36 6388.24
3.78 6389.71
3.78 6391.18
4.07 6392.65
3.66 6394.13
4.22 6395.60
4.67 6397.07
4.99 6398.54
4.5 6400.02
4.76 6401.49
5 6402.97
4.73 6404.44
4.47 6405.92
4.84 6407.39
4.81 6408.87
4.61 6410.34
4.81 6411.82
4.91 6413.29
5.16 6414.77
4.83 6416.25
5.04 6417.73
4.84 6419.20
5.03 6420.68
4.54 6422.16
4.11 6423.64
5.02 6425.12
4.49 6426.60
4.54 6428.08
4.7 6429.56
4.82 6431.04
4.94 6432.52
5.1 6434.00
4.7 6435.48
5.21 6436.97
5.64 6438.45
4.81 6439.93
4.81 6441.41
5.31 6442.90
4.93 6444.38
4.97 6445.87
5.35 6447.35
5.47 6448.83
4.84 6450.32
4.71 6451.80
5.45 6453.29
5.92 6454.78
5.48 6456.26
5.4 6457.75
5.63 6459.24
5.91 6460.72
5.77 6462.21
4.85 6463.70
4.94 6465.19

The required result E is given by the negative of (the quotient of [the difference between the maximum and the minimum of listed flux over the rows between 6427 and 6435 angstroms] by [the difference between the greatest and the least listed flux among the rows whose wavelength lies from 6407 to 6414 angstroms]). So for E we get -1.9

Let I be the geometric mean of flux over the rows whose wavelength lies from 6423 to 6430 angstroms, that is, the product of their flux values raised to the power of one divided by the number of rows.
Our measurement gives 4.56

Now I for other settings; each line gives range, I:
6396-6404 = 4.78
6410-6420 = 4.88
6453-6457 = 5.61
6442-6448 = 5.14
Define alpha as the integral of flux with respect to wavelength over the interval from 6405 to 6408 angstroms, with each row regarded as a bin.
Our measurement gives 14.0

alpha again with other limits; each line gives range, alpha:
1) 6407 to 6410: 14.4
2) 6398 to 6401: 14.2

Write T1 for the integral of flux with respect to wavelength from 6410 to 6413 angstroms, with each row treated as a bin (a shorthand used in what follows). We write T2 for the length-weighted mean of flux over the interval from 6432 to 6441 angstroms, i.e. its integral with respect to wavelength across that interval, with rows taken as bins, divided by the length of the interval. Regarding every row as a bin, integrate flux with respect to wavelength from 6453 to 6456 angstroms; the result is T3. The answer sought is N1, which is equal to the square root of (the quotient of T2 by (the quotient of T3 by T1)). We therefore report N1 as 2.06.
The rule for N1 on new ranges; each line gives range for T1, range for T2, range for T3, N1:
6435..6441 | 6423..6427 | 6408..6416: 1.89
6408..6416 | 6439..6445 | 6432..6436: 3.14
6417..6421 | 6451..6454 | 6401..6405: 2.28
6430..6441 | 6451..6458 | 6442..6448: 3.11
